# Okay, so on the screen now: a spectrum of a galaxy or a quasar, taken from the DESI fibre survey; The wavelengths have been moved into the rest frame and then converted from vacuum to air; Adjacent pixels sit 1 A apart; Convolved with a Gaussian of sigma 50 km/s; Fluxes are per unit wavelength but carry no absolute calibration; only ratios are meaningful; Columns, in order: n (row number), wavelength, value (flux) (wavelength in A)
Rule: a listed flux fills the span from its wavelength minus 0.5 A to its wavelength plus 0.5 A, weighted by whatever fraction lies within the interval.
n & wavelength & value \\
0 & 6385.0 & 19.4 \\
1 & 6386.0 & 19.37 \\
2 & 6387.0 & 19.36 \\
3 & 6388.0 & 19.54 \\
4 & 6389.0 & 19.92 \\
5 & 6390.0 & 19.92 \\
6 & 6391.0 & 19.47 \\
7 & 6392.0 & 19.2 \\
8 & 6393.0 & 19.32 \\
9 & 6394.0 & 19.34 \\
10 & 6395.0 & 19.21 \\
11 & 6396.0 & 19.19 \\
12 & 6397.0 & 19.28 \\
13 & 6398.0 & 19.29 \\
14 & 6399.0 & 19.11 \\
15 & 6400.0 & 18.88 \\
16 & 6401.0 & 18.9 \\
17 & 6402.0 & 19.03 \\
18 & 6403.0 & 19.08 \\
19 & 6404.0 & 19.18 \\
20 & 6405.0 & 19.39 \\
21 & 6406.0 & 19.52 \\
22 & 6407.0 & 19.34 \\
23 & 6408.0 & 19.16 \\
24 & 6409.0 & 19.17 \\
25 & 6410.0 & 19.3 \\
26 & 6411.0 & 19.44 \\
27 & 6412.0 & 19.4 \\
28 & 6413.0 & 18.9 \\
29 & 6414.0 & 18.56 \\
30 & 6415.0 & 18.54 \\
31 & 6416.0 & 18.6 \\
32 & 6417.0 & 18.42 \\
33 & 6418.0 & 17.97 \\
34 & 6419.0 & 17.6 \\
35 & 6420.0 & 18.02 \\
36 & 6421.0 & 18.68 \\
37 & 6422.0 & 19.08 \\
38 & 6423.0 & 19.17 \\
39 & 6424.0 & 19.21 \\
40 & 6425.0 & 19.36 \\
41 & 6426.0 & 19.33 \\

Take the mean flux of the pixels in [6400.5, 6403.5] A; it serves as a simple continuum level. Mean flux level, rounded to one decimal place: 19.0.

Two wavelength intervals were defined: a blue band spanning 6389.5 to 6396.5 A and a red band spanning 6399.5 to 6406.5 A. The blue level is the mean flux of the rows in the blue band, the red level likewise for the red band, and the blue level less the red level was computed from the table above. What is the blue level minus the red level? 0.24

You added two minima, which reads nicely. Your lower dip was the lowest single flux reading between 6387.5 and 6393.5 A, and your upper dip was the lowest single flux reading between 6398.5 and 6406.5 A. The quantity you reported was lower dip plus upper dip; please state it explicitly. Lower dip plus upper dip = 38.1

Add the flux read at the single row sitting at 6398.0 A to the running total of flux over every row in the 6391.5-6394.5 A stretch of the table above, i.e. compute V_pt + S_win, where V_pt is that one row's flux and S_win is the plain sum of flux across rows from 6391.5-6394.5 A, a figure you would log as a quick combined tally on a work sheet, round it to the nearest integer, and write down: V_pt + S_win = 77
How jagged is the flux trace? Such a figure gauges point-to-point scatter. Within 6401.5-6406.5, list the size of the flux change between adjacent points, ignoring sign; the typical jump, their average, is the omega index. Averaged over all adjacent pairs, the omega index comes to 0.12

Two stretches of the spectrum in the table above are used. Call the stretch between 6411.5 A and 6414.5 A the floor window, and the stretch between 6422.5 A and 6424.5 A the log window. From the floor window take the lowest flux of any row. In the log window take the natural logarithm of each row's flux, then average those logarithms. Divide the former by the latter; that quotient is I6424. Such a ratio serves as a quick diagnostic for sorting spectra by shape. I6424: 6.282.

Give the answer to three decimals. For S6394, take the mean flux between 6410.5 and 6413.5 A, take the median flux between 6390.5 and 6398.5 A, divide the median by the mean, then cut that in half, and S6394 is 0.501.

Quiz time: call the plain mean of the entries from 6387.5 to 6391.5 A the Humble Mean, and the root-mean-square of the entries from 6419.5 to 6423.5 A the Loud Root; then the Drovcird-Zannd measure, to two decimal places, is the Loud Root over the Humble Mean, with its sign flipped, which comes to -0.95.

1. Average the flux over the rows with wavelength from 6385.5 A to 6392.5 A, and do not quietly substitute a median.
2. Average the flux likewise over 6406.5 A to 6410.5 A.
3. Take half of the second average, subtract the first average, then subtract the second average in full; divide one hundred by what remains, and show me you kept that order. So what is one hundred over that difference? -3.43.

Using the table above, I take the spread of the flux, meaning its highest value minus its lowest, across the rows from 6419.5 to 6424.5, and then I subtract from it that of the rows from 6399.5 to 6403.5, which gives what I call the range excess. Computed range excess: 1.0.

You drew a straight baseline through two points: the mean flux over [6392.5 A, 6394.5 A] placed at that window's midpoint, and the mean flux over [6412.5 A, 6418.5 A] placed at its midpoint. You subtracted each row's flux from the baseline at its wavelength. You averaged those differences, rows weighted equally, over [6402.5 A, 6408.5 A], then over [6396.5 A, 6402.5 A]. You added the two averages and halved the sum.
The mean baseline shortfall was -0.19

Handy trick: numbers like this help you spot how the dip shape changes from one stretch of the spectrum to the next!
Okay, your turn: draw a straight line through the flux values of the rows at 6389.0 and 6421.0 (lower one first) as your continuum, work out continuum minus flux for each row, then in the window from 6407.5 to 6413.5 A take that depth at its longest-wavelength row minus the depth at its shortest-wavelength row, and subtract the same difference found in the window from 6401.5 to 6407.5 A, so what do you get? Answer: 0.6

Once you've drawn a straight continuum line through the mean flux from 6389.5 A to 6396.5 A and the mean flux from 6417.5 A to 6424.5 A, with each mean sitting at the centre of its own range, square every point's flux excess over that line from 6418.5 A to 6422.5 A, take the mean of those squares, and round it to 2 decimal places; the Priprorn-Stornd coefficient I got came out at 0.41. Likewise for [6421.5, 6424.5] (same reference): 0.47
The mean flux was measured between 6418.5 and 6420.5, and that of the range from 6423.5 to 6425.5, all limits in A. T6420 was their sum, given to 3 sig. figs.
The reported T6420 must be 37.1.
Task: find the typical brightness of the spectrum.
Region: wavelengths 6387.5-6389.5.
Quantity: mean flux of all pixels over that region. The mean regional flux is 19.7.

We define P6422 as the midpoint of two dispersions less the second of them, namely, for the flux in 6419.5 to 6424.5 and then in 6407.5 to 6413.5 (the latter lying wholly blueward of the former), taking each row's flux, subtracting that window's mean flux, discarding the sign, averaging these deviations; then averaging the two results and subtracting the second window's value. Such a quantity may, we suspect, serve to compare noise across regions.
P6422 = 0.12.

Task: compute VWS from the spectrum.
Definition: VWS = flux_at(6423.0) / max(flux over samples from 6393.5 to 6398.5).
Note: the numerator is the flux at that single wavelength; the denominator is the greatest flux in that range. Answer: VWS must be 0.99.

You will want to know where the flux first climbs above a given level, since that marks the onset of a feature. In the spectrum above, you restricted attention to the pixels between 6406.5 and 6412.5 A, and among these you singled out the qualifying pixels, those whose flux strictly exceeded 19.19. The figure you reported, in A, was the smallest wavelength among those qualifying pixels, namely 6407.0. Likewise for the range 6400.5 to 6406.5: 6405.0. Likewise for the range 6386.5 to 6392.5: 6387.0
